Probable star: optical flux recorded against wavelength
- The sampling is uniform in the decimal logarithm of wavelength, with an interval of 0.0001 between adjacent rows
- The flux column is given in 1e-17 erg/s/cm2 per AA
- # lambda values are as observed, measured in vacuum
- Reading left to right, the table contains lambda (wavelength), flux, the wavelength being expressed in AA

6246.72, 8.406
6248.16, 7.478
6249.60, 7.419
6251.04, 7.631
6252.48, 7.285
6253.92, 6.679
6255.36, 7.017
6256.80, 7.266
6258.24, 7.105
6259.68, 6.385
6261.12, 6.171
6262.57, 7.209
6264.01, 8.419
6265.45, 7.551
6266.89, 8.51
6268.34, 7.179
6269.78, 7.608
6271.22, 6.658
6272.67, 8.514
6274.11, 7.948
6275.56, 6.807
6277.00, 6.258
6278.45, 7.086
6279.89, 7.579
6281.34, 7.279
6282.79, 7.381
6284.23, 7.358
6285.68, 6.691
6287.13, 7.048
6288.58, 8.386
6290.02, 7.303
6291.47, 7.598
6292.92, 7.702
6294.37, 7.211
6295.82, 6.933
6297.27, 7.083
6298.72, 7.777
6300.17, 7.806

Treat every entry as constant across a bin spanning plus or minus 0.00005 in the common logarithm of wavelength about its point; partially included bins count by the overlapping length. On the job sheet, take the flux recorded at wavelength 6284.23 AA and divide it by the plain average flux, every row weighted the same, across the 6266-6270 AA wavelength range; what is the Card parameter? 0.95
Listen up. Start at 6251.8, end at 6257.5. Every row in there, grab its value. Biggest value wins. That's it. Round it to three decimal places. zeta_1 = 7.285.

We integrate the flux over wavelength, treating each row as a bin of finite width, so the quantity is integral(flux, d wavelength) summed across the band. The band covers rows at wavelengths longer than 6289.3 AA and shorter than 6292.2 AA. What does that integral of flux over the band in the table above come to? 21.6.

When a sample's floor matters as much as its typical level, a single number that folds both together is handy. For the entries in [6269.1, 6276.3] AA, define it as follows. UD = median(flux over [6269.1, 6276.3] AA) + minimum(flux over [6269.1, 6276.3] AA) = 14.3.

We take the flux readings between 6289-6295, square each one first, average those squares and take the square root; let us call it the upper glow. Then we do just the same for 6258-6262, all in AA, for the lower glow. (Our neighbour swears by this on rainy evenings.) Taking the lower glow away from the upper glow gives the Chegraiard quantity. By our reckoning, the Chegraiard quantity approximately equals 0.89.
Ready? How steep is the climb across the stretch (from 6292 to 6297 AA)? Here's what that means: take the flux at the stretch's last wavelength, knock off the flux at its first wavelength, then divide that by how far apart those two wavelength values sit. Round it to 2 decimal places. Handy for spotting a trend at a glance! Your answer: -0.27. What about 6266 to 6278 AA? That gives -0.22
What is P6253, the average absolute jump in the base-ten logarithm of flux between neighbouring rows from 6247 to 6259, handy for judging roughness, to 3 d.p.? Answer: 0.017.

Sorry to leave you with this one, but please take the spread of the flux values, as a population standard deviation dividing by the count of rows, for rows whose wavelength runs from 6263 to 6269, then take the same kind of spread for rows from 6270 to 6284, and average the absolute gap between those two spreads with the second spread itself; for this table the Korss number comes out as 0.36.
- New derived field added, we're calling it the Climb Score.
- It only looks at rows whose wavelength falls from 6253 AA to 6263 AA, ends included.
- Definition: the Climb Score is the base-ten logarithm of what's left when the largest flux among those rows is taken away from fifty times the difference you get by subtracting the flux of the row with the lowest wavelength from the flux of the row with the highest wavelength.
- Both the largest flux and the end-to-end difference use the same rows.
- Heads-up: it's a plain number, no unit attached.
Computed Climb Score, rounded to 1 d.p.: 1.3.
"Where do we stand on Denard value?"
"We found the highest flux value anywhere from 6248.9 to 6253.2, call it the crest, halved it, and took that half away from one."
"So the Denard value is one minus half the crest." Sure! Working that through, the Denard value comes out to -2.82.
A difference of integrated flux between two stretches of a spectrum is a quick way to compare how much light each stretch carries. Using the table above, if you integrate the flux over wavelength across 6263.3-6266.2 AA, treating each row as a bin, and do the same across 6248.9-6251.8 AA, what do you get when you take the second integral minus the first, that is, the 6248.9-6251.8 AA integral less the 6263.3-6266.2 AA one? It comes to -1.4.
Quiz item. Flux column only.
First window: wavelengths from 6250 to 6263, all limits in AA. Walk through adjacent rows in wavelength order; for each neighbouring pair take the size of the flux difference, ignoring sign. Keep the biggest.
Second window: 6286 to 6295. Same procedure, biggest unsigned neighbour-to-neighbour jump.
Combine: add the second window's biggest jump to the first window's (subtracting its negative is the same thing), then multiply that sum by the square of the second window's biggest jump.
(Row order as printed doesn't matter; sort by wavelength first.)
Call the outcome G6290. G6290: 4.3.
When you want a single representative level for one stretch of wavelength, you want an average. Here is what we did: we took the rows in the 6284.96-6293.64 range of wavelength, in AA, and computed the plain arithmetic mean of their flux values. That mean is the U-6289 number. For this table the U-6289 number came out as 7.5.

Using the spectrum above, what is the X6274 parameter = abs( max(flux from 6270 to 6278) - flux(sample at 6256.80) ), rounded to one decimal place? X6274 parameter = 1.2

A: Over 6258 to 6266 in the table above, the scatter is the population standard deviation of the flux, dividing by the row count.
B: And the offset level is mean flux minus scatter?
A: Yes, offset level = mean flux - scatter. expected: 6.4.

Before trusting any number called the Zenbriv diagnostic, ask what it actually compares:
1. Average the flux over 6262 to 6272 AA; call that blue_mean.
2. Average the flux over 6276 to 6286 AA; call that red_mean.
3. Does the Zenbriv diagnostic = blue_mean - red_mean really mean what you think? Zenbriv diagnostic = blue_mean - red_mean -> 0.50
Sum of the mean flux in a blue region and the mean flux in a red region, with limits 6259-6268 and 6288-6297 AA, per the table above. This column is 14.9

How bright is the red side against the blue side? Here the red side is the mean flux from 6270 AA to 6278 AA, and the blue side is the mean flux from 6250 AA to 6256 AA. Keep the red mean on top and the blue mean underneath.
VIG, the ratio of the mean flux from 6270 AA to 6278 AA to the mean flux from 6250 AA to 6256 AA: 1.012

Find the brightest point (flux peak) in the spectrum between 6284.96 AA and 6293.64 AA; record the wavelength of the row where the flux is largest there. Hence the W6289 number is 6288.58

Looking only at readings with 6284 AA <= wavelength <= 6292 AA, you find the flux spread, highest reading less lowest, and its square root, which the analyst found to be 1.3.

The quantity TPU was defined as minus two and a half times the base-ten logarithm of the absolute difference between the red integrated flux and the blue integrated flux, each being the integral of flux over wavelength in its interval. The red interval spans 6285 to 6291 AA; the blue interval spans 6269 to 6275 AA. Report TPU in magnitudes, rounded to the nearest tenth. -0.6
